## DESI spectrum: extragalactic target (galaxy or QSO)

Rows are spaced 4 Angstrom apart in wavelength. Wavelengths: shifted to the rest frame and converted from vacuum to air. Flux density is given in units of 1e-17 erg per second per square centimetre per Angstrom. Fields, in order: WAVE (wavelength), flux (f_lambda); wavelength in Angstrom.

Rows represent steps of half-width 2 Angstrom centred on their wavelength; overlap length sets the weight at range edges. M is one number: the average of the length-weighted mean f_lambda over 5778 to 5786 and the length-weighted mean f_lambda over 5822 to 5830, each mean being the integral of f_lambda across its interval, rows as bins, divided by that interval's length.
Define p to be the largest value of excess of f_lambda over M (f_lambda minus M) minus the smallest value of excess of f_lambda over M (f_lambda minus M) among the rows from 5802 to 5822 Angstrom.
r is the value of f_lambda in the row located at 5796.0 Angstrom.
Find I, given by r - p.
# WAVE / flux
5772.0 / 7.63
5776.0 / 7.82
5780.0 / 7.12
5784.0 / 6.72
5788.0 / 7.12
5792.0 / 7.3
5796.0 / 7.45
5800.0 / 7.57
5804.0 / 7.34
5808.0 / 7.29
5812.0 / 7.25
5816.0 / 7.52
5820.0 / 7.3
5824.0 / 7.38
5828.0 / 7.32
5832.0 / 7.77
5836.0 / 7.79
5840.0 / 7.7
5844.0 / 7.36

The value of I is 7.2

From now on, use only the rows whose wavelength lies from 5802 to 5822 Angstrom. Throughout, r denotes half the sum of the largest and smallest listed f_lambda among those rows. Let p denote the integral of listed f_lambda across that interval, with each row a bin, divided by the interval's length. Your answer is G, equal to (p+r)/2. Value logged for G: 7.36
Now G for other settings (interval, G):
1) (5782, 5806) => 7.20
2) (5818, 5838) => 7.53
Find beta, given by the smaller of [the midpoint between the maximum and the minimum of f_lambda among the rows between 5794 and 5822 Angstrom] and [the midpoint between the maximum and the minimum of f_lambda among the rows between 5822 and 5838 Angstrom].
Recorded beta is 7.4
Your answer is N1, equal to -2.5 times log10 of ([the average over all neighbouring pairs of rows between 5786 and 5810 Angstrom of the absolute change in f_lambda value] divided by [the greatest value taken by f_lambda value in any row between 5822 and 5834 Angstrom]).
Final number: 4.3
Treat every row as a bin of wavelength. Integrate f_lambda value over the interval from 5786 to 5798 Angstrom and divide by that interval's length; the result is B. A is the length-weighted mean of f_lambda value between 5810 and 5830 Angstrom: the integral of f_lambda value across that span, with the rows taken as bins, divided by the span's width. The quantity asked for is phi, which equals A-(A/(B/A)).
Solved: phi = -0.1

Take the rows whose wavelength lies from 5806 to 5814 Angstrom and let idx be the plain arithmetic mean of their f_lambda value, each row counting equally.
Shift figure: 7.27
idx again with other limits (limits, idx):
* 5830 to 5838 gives 7.78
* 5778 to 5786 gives 6.92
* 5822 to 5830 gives 7.35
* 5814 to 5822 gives 7.41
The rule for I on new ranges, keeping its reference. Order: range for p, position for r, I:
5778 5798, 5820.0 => 6.6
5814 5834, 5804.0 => 6.9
